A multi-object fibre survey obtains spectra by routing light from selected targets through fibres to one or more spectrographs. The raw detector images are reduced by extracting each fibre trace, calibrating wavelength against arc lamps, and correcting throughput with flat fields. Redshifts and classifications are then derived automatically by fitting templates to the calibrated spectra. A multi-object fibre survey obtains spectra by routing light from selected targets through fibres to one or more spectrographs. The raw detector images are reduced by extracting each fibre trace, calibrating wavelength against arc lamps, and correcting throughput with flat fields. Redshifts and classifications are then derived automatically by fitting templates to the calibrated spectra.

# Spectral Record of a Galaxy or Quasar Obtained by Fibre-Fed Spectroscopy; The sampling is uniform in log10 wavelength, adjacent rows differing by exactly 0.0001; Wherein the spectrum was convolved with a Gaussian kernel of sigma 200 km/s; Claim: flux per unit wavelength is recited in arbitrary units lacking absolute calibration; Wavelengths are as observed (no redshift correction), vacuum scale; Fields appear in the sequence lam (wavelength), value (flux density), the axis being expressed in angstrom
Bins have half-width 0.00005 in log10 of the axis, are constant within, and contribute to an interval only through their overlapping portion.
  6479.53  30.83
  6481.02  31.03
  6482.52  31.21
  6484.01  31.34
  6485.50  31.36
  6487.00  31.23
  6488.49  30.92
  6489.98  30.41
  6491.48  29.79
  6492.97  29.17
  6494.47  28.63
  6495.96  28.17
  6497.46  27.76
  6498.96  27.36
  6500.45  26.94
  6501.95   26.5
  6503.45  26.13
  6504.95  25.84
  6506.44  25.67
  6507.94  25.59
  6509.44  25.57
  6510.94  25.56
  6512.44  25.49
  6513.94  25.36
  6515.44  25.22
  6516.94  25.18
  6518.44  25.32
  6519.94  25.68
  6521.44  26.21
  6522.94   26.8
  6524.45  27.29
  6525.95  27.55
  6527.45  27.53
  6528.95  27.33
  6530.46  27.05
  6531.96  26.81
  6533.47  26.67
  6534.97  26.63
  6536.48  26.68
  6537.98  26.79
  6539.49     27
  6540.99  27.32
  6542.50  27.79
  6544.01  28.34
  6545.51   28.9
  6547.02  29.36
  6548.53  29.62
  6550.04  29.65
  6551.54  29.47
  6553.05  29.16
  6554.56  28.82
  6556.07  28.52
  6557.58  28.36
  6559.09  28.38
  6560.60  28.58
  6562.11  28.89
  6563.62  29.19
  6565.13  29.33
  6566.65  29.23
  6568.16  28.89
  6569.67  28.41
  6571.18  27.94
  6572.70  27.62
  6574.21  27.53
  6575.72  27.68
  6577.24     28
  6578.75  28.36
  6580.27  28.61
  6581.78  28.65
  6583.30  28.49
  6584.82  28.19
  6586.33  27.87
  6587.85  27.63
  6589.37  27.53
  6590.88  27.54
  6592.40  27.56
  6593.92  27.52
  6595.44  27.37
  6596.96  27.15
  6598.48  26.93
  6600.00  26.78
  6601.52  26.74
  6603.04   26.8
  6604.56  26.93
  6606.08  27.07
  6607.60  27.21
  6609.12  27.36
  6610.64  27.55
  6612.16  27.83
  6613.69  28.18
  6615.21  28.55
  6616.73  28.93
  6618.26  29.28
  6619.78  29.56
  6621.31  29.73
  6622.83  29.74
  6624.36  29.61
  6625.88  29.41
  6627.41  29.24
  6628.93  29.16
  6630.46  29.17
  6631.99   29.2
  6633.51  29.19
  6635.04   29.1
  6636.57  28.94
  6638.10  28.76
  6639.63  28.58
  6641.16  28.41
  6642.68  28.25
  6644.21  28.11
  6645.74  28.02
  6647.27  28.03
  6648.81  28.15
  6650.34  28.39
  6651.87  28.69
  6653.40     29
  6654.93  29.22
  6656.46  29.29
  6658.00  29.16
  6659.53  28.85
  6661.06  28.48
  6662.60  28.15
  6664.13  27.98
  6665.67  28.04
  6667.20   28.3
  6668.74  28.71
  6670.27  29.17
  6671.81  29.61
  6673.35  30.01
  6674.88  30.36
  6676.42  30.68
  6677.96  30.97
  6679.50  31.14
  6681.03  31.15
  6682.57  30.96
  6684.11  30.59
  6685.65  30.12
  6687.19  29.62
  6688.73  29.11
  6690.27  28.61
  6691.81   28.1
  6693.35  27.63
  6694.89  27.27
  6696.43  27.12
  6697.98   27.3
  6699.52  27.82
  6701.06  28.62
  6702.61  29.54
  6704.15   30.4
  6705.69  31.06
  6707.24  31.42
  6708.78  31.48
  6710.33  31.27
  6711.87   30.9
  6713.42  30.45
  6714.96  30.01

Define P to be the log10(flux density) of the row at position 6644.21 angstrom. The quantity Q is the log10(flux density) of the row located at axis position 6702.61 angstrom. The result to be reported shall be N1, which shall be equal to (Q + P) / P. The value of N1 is 2.01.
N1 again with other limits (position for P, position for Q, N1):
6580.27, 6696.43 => 1.98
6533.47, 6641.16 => 2.02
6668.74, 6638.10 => 2.00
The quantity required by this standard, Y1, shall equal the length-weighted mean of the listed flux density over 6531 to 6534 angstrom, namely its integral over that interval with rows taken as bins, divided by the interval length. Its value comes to 27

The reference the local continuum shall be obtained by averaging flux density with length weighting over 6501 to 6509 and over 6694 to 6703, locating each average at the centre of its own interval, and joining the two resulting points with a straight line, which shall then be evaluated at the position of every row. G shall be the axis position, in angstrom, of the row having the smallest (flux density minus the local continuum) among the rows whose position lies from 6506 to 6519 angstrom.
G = 6516.94 angstrom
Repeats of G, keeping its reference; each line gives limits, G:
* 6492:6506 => 6504.95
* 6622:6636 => 6635.04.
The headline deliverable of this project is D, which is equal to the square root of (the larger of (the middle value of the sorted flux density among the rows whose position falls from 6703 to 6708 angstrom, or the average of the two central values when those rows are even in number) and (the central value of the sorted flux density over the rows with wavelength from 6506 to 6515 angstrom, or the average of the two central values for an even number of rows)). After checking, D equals 5.57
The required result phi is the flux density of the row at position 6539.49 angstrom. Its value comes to 27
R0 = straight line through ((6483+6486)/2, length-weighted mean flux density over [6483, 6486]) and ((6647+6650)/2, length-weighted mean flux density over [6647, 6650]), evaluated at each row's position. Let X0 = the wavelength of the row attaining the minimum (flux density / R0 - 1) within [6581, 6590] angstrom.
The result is 6589.37 angstrom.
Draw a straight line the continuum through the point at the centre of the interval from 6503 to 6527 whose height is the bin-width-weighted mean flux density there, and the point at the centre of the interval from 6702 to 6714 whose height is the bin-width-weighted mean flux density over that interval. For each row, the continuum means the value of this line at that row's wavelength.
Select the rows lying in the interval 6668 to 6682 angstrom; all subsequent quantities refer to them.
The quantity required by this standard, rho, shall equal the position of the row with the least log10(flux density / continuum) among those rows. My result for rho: 6668.74 angstrom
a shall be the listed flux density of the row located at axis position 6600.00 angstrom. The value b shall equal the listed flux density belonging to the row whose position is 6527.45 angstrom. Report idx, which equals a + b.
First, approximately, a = 26.78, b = 27.53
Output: 54.3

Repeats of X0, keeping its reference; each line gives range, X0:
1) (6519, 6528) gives 6519.94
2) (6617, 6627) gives 6618.26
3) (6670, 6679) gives 6670.27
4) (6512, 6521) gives 6516.94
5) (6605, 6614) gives 6606.08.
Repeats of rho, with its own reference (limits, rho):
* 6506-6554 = 6516.94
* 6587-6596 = 6595.44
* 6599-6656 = 6601.52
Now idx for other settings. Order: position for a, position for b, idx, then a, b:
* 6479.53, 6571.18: 58.8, 30.83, 27.94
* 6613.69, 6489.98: 58.6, 28.18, 30.41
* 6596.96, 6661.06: 55.6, 27.15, 28.48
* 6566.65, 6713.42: 59.7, 29.23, 30.45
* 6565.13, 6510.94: 54.9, 29.33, 25.56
